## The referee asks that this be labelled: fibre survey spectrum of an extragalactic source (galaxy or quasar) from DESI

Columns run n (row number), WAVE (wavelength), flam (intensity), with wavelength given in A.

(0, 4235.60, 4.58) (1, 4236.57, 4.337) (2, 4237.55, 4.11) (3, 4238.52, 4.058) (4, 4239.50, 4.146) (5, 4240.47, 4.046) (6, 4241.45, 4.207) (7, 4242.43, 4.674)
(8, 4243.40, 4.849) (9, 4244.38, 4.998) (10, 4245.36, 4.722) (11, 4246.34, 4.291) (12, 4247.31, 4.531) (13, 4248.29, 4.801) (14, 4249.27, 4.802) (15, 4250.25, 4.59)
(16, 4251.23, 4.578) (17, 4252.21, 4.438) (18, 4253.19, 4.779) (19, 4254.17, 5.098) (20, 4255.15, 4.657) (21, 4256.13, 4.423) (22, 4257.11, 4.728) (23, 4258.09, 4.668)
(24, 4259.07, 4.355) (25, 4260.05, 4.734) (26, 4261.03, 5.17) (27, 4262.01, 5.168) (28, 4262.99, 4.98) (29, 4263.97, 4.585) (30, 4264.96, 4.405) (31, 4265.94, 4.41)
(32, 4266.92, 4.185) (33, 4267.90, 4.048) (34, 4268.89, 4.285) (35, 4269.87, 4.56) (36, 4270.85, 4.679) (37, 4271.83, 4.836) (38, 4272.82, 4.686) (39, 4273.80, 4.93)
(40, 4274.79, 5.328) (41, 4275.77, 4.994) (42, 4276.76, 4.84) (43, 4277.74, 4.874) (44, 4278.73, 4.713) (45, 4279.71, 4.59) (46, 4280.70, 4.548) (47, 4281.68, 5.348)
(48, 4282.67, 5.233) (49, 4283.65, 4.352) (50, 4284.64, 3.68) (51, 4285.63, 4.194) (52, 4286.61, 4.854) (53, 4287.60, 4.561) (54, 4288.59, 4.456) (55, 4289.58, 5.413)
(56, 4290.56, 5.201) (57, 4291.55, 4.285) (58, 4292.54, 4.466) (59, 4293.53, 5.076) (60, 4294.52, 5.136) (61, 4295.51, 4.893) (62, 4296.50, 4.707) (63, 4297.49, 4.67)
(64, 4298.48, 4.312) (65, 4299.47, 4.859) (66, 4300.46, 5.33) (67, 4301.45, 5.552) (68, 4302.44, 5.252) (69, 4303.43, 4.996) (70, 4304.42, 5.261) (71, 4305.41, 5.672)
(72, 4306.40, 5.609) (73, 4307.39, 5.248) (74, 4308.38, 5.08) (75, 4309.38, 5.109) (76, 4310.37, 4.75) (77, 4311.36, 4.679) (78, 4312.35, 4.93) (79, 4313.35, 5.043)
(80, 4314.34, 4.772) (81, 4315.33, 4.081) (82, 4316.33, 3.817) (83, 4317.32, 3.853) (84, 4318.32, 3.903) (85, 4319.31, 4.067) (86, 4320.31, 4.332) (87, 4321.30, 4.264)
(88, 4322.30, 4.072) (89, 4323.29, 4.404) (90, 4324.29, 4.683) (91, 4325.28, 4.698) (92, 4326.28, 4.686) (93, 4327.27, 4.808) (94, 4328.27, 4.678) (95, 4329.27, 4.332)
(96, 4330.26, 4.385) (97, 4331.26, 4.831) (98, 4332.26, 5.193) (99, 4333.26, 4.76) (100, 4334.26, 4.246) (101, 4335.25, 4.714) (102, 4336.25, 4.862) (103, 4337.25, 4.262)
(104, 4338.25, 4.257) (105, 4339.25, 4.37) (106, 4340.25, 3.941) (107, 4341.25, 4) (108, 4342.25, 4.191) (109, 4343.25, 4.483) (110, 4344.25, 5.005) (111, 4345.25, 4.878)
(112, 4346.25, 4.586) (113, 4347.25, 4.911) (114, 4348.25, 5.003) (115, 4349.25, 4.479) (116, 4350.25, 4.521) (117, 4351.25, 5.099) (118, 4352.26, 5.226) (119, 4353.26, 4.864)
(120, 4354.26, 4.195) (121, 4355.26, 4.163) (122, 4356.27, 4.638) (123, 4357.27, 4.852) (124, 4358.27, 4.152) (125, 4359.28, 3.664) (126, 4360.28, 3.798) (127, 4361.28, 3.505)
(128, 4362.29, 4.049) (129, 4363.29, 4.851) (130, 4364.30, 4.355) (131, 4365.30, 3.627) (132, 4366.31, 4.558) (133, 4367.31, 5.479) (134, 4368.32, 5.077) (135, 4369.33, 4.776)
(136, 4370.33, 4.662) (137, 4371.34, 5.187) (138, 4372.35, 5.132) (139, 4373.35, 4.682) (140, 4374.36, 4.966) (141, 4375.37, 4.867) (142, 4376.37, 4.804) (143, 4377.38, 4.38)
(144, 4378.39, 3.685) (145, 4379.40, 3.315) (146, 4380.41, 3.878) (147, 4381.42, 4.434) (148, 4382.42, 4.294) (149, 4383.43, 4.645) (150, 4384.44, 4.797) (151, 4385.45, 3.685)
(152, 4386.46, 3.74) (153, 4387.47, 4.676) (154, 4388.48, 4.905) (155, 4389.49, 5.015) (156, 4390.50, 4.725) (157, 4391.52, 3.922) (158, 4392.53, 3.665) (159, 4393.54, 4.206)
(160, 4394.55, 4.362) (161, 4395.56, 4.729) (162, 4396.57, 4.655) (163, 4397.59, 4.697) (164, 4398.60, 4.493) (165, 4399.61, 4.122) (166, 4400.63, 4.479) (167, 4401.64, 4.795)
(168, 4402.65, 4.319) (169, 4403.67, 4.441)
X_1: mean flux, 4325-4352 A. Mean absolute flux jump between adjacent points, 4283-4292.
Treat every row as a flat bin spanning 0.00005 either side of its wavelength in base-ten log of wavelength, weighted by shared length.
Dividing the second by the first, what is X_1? 0.118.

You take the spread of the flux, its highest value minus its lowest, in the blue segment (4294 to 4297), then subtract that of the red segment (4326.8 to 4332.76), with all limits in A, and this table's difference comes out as -0.43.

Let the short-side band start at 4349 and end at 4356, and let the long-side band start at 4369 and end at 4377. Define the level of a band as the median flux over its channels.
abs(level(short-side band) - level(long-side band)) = 0.31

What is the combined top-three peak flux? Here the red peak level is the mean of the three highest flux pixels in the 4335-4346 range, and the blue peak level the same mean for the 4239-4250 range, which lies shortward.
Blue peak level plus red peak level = 9.8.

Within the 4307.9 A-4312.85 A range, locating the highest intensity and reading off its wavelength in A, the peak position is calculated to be 4309.38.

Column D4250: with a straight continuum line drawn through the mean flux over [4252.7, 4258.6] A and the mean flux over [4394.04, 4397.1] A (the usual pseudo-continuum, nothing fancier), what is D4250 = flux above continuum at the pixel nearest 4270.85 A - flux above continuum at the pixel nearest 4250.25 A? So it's 0.1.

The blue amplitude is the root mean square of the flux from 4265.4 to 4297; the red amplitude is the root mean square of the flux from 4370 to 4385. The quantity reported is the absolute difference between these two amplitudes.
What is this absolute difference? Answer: 0.17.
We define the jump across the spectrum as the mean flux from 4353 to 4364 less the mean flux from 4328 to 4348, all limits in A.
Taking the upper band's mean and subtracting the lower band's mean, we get -0.3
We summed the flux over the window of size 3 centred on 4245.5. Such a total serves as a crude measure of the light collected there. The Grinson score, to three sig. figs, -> 14.0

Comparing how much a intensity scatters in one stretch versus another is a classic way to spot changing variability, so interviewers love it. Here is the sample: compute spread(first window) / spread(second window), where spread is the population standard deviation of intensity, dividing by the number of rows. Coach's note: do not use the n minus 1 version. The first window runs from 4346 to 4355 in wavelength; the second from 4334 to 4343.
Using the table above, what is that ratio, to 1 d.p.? 1.1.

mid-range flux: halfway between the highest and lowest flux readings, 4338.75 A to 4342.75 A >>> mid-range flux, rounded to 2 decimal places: 4.16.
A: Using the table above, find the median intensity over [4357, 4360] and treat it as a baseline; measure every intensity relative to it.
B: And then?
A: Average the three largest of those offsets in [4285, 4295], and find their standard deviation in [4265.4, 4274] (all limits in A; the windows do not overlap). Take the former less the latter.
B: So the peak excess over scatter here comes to 0.8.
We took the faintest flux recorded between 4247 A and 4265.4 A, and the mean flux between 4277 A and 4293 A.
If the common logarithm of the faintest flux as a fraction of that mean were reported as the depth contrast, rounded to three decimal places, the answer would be -0.031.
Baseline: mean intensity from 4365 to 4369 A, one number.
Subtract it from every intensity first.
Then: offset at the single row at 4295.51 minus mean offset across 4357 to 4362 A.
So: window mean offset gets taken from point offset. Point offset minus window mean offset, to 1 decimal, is 0.9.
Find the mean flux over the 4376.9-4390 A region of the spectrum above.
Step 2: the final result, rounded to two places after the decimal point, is 4.27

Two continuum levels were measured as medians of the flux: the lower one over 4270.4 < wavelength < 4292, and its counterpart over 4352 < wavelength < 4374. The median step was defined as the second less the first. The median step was -0.12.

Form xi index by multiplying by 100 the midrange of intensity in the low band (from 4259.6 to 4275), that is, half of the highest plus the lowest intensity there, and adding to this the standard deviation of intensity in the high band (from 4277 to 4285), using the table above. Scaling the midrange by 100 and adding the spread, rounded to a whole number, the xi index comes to 469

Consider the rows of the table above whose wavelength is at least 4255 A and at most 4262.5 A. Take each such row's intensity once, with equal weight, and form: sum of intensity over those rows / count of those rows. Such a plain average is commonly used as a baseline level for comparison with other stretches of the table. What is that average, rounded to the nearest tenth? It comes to 4.7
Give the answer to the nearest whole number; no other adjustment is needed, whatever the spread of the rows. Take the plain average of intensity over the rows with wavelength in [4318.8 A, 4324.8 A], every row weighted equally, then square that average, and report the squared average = 19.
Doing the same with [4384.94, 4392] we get 19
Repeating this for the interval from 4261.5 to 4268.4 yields 21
